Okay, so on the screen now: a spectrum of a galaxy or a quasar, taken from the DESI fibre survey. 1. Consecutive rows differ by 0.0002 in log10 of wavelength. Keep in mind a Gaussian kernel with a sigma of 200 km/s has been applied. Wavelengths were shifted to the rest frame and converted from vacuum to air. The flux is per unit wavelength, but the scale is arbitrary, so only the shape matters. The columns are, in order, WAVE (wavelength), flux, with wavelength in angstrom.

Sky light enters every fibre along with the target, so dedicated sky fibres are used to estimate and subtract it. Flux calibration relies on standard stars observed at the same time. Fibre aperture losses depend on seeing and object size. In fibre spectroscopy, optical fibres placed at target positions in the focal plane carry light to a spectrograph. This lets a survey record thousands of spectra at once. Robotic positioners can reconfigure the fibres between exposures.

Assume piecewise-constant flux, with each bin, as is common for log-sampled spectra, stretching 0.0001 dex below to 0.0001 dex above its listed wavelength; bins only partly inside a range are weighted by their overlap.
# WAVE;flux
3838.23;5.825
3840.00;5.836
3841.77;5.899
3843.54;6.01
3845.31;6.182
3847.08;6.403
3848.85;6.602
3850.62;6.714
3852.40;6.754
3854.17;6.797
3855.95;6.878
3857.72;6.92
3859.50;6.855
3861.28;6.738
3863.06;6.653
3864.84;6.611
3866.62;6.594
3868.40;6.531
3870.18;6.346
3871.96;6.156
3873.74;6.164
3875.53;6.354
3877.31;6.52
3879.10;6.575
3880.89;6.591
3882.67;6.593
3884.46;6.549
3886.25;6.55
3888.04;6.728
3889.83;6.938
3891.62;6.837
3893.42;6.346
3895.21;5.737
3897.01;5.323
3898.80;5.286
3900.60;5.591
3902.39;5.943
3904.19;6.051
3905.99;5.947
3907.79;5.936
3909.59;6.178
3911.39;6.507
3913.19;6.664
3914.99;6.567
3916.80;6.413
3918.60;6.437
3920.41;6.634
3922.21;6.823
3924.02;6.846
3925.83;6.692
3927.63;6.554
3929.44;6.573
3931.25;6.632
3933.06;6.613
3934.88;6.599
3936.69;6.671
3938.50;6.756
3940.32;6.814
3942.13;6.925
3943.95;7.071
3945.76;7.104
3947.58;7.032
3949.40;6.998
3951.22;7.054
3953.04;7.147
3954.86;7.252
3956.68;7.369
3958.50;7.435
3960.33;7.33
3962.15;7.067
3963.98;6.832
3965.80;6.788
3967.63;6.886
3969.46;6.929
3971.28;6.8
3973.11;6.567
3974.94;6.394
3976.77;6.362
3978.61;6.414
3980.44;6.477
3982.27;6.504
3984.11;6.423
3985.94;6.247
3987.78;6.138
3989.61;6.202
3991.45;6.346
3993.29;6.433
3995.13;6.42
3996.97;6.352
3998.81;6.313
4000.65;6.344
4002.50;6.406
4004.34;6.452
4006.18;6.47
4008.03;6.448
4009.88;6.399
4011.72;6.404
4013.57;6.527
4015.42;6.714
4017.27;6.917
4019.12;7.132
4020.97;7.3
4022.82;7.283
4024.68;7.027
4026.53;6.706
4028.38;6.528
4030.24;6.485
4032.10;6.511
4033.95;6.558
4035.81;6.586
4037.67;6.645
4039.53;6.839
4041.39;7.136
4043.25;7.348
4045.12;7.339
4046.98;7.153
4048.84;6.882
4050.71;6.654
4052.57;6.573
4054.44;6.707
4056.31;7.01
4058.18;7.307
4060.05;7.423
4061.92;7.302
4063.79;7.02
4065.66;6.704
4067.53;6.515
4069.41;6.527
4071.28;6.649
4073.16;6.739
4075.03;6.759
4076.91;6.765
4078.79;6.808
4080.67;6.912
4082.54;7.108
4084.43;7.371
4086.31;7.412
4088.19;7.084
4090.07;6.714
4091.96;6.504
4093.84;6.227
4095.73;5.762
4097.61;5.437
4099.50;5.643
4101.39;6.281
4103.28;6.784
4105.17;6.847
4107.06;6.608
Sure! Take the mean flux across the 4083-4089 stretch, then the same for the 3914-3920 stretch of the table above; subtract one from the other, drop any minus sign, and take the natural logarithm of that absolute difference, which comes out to -0.2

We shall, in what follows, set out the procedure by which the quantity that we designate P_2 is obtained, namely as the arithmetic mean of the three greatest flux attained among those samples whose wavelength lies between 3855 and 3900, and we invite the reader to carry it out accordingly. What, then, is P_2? 6.91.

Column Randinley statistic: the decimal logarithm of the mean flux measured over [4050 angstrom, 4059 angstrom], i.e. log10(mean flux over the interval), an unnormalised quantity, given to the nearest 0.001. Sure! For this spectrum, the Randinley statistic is 0.836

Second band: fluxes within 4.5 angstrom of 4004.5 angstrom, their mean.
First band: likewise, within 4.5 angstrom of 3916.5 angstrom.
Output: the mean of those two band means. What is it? 6.48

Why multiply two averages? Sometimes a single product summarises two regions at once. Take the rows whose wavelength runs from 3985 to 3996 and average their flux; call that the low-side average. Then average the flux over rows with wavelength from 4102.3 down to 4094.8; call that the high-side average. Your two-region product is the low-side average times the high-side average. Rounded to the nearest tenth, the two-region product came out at 36.4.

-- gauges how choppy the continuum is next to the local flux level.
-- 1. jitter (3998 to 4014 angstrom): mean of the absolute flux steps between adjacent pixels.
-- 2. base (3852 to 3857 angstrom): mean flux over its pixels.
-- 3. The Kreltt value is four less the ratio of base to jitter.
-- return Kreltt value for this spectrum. -149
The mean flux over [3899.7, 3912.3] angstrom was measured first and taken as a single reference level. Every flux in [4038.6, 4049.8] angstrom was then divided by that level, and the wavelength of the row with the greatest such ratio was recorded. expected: 4043.25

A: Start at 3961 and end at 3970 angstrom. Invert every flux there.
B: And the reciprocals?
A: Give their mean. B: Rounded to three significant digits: 0.145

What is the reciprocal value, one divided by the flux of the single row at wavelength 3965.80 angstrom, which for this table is 0.1473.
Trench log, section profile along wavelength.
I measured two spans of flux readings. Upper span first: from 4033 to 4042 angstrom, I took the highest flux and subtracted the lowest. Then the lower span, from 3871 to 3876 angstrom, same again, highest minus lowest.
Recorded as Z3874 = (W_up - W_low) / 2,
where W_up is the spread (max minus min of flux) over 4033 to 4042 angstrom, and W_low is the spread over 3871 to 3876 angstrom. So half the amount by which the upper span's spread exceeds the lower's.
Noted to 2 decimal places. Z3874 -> 0.19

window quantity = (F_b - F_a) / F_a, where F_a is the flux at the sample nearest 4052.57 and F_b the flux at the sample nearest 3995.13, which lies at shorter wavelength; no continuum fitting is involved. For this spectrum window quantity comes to -0.02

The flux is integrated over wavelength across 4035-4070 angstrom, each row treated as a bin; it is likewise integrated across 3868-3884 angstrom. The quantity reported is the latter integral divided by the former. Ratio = 0.4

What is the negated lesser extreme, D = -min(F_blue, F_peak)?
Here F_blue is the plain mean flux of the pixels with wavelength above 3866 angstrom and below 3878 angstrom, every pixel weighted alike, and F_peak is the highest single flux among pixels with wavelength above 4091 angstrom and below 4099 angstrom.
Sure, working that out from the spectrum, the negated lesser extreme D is -6.38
